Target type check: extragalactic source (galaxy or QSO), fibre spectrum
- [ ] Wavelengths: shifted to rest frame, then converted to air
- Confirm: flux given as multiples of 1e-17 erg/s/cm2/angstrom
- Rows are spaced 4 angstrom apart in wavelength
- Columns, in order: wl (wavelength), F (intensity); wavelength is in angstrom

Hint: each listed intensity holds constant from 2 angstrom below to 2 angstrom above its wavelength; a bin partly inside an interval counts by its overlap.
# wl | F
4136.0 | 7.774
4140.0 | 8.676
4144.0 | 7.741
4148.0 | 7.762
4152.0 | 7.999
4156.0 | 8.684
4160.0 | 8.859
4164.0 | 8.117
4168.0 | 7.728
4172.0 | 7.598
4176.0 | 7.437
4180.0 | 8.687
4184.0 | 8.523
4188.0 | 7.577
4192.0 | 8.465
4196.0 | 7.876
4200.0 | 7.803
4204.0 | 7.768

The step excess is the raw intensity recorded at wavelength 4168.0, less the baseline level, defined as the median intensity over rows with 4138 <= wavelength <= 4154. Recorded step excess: -0.15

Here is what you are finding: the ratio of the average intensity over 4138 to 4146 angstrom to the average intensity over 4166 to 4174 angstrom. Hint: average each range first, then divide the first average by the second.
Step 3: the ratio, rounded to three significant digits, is 1.07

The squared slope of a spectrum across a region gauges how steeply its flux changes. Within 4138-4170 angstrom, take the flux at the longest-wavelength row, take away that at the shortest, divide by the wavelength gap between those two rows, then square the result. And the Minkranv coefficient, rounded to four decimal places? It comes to 0.0011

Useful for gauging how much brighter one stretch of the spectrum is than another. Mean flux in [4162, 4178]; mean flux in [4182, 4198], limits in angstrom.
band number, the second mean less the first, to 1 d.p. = 0.4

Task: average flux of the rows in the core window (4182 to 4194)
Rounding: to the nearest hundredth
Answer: 8.19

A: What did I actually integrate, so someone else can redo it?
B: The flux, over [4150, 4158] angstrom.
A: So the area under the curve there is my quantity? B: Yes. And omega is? 66.7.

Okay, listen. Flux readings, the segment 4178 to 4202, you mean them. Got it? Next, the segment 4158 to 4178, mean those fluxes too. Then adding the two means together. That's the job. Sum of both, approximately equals 16.1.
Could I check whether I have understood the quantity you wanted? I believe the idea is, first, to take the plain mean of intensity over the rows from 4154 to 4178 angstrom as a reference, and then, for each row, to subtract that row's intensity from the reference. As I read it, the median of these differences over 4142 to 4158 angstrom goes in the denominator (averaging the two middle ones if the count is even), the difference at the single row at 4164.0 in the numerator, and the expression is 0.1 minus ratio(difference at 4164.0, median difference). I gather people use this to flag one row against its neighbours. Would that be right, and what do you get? 0.3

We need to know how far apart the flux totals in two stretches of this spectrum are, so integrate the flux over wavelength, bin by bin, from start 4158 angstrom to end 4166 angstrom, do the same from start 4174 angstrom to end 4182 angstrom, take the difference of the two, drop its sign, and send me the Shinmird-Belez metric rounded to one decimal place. 3.4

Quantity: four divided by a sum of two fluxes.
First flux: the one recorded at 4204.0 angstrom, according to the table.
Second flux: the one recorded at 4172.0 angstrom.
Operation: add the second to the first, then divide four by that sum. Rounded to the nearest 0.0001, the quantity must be 0.2603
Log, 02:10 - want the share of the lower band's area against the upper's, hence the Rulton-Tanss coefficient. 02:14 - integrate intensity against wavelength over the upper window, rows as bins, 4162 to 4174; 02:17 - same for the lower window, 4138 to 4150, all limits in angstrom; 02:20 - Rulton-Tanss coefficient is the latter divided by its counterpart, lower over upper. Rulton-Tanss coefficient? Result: 1.03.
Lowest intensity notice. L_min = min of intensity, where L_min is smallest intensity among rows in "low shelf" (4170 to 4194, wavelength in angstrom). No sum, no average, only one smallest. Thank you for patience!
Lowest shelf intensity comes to 7.437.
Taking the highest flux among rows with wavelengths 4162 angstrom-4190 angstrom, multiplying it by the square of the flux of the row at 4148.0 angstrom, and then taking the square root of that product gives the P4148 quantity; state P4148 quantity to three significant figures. 22.9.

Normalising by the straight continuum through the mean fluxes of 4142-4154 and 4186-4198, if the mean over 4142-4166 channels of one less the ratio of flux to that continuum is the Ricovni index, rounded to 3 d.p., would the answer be -0.043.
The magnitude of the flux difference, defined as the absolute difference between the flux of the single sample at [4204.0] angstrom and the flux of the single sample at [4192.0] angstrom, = 0.70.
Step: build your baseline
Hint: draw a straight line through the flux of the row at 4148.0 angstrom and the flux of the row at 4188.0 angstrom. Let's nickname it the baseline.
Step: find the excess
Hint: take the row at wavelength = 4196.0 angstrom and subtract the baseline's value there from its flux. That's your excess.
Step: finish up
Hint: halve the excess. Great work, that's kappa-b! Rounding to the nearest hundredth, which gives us 0.17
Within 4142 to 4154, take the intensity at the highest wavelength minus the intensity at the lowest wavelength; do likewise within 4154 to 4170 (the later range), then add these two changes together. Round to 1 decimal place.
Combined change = -0.7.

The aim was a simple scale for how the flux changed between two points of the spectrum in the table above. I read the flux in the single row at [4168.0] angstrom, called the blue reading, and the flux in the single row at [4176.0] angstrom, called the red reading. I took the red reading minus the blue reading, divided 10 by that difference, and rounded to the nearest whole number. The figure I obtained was -34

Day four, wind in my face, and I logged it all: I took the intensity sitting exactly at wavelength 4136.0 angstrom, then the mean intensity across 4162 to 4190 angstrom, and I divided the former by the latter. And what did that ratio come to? 0.98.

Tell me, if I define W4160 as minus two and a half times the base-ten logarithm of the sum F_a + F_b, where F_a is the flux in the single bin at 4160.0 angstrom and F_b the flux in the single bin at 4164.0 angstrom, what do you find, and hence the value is -3.07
